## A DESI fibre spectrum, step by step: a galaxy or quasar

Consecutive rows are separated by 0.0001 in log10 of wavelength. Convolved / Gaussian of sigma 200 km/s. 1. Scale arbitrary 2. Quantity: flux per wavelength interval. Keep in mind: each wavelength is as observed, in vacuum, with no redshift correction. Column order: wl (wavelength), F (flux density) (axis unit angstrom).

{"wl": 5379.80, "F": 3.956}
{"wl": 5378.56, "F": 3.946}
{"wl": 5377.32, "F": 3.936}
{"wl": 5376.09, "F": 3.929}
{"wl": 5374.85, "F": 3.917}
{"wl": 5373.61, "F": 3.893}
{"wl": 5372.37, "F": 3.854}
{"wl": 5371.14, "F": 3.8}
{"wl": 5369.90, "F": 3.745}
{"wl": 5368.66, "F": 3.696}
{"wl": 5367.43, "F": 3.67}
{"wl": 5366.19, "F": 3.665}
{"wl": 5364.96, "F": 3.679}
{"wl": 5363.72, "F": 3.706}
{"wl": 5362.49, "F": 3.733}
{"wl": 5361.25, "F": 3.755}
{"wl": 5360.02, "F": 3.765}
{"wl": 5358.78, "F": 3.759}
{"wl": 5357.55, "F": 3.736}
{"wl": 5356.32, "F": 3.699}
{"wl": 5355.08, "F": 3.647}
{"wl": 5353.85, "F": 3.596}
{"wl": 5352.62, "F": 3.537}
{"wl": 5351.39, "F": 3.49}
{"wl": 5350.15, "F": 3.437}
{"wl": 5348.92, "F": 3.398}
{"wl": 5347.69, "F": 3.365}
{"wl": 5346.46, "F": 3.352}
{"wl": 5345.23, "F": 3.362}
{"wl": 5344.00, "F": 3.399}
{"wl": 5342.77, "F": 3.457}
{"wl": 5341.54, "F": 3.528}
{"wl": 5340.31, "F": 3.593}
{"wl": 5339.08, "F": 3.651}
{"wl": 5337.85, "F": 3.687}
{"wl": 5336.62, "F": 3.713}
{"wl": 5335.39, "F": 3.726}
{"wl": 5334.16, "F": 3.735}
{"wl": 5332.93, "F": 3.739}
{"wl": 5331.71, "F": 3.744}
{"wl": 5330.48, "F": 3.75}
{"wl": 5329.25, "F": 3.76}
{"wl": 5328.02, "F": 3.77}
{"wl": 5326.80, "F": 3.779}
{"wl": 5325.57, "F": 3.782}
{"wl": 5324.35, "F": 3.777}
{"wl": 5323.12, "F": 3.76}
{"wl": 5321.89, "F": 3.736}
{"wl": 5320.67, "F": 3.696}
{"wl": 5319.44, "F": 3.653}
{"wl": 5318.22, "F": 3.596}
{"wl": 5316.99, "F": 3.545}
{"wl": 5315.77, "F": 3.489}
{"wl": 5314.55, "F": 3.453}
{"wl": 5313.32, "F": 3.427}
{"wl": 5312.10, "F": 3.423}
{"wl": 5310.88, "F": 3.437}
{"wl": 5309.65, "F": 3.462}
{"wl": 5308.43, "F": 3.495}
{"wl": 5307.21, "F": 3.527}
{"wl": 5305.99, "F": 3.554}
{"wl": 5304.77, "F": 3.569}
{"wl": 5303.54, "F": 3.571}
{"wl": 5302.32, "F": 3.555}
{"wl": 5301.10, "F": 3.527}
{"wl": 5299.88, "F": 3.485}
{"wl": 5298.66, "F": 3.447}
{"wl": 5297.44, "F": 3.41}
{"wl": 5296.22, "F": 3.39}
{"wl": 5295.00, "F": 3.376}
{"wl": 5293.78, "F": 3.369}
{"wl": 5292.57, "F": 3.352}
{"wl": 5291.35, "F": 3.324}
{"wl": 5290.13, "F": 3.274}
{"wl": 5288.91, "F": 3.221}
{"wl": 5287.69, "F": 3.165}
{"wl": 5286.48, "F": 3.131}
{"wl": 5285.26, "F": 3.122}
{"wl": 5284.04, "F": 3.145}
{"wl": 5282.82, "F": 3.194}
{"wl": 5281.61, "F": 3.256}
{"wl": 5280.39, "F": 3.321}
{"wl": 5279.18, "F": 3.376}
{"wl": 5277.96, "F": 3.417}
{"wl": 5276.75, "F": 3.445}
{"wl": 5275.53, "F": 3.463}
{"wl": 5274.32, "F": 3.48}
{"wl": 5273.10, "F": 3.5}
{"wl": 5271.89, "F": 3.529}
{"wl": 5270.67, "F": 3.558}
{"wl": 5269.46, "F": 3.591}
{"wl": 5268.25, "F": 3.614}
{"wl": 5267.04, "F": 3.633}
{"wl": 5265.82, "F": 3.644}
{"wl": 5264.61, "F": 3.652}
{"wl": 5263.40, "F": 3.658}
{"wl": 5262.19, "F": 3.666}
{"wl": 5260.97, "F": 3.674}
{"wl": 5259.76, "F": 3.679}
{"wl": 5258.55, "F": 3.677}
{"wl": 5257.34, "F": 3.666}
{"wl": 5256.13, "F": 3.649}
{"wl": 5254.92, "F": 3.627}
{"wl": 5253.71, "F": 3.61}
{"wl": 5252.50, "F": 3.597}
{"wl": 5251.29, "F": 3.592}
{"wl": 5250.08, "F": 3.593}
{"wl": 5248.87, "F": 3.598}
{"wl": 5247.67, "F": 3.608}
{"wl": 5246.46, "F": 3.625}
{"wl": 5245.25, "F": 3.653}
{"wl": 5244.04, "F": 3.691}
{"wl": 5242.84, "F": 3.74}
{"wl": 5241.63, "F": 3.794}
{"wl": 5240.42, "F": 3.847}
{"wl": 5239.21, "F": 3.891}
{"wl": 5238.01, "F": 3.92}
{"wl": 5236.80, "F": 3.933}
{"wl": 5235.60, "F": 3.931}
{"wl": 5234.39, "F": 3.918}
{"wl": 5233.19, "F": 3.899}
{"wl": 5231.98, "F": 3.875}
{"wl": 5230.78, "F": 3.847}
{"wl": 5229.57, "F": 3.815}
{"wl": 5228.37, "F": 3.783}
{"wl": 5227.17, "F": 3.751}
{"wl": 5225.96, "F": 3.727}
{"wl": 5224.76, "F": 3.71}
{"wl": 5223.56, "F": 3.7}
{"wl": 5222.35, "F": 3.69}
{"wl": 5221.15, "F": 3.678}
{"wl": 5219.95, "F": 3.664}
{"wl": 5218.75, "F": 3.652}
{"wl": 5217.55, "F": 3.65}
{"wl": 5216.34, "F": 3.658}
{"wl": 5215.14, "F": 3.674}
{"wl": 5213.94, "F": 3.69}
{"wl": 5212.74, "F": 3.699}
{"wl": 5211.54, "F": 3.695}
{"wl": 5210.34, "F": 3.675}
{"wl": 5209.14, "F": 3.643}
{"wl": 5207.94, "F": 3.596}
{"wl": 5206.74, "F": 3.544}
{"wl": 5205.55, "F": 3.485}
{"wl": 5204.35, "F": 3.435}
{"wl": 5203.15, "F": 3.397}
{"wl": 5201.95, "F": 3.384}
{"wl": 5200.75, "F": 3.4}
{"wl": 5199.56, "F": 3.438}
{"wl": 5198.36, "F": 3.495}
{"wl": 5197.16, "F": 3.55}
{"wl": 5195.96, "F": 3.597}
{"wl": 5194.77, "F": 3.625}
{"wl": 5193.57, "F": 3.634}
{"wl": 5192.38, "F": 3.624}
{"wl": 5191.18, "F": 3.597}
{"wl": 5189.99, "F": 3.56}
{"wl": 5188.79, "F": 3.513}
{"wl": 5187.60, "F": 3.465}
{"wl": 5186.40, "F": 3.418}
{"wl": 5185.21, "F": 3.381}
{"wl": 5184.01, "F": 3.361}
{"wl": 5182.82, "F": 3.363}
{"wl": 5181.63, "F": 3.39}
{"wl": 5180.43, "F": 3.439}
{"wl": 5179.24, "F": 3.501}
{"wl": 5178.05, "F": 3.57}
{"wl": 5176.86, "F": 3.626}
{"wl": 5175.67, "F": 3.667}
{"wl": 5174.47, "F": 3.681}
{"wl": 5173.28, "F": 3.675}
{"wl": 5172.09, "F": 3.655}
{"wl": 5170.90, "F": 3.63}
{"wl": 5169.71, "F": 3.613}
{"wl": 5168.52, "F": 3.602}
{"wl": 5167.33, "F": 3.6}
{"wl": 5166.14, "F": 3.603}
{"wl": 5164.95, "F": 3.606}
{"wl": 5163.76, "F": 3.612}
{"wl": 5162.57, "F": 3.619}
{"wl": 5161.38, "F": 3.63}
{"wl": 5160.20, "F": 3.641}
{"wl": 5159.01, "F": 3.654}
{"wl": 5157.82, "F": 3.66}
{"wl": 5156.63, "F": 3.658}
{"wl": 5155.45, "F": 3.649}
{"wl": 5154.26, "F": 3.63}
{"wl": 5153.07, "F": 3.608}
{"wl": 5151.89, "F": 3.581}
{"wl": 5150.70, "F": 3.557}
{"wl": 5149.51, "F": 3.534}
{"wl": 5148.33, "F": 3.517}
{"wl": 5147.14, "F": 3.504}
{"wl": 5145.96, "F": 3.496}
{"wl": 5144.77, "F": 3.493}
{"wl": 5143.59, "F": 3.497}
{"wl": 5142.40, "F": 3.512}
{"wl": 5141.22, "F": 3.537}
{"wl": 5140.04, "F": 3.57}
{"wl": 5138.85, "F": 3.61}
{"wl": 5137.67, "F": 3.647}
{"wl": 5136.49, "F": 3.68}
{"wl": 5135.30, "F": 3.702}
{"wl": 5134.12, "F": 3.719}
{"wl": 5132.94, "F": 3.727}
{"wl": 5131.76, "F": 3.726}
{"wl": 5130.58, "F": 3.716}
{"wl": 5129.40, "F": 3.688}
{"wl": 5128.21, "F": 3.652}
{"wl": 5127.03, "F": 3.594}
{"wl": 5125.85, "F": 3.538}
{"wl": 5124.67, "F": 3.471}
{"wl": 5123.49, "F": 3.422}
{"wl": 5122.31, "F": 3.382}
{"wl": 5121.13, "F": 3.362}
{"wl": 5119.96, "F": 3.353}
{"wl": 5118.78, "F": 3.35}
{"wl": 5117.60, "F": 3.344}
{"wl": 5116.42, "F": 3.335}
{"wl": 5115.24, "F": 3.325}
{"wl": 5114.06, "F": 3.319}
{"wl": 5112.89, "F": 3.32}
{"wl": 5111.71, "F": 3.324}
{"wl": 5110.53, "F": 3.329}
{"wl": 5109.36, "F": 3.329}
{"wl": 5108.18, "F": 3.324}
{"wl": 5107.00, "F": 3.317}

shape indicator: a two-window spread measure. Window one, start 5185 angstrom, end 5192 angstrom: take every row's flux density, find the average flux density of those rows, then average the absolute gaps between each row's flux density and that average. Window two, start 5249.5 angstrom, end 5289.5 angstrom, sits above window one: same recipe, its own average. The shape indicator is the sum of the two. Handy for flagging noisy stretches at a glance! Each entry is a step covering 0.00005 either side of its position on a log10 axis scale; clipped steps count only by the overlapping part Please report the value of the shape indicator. 0.23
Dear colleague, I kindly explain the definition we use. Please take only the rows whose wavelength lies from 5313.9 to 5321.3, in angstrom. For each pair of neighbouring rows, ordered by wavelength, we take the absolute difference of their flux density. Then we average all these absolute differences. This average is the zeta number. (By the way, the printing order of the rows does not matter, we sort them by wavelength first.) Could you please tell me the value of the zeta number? 0.049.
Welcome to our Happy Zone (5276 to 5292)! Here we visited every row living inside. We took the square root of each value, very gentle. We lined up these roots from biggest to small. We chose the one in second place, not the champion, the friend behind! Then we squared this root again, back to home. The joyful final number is 3.42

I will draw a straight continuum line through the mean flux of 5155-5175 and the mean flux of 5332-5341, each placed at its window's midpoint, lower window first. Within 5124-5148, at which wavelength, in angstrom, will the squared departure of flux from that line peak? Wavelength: 5124.67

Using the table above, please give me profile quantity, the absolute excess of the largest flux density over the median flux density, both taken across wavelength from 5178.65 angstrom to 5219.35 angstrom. 0.15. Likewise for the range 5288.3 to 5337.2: 0.23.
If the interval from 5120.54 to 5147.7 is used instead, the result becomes 0.16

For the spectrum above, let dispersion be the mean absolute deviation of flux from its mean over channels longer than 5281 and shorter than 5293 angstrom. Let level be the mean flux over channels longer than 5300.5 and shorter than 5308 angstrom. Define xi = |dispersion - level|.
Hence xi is 3.48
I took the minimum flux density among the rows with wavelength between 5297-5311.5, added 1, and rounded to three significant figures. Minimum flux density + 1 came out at 4.41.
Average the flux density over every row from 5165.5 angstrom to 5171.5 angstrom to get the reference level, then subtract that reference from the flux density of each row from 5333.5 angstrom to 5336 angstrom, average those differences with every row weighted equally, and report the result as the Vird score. 0.121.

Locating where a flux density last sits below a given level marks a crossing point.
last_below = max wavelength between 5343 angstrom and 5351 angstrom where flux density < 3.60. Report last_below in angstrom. 5350.15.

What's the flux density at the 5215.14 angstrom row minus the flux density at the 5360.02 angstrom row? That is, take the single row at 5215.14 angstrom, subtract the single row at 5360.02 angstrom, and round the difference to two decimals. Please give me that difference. -0.09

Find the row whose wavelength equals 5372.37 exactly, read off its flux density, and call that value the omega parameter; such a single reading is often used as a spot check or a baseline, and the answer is 3.854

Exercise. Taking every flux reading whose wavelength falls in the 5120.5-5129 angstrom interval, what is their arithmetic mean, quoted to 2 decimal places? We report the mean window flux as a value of 3.49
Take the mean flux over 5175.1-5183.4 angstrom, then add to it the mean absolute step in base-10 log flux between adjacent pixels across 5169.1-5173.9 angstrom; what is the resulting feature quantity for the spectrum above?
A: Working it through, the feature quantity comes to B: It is 3.51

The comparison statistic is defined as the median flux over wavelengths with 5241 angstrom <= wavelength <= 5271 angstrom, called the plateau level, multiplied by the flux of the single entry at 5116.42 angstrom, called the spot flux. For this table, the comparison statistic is 12.2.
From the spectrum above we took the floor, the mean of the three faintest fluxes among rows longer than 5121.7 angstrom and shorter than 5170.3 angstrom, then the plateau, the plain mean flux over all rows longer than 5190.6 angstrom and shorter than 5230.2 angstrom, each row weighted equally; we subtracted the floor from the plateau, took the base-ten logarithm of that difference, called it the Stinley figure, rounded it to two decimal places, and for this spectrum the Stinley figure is -0.72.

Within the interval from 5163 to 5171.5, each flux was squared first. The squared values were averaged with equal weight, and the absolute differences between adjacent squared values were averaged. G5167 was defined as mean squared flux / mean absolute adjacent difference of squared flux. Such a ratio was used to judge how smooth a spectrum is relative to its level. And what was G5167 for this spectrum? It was 258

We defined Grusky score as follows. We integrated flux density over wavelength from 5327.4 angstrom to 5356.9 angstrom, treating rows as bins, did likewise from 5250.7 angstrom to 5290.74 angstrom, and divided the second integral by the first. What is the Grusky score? 1.3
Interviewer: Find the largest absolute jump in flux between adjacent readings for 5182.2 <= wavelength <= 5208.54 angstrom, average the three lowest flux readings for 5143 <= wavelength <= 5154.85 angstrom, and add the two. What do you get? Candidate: 3.55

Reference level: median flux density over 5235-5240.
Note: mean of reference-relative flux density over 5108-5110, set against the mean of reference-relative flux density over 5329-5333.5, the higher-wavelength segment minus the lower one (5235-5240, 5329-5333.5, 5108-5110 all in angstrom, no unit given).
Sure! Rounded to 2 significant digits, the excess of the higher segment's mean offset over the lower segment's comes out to 0.42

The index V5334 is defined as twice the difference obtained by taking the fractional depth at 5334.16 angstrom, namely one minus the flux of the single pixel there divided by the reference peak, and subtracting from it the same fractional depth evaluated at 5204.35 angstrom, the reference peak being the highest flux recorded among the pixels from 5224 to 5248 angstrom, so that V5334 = -0.15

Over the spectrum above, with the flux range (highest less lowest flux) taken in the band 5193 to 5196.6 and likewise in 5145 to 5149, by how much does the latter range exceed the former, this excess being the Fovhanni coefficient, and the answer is -0.02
